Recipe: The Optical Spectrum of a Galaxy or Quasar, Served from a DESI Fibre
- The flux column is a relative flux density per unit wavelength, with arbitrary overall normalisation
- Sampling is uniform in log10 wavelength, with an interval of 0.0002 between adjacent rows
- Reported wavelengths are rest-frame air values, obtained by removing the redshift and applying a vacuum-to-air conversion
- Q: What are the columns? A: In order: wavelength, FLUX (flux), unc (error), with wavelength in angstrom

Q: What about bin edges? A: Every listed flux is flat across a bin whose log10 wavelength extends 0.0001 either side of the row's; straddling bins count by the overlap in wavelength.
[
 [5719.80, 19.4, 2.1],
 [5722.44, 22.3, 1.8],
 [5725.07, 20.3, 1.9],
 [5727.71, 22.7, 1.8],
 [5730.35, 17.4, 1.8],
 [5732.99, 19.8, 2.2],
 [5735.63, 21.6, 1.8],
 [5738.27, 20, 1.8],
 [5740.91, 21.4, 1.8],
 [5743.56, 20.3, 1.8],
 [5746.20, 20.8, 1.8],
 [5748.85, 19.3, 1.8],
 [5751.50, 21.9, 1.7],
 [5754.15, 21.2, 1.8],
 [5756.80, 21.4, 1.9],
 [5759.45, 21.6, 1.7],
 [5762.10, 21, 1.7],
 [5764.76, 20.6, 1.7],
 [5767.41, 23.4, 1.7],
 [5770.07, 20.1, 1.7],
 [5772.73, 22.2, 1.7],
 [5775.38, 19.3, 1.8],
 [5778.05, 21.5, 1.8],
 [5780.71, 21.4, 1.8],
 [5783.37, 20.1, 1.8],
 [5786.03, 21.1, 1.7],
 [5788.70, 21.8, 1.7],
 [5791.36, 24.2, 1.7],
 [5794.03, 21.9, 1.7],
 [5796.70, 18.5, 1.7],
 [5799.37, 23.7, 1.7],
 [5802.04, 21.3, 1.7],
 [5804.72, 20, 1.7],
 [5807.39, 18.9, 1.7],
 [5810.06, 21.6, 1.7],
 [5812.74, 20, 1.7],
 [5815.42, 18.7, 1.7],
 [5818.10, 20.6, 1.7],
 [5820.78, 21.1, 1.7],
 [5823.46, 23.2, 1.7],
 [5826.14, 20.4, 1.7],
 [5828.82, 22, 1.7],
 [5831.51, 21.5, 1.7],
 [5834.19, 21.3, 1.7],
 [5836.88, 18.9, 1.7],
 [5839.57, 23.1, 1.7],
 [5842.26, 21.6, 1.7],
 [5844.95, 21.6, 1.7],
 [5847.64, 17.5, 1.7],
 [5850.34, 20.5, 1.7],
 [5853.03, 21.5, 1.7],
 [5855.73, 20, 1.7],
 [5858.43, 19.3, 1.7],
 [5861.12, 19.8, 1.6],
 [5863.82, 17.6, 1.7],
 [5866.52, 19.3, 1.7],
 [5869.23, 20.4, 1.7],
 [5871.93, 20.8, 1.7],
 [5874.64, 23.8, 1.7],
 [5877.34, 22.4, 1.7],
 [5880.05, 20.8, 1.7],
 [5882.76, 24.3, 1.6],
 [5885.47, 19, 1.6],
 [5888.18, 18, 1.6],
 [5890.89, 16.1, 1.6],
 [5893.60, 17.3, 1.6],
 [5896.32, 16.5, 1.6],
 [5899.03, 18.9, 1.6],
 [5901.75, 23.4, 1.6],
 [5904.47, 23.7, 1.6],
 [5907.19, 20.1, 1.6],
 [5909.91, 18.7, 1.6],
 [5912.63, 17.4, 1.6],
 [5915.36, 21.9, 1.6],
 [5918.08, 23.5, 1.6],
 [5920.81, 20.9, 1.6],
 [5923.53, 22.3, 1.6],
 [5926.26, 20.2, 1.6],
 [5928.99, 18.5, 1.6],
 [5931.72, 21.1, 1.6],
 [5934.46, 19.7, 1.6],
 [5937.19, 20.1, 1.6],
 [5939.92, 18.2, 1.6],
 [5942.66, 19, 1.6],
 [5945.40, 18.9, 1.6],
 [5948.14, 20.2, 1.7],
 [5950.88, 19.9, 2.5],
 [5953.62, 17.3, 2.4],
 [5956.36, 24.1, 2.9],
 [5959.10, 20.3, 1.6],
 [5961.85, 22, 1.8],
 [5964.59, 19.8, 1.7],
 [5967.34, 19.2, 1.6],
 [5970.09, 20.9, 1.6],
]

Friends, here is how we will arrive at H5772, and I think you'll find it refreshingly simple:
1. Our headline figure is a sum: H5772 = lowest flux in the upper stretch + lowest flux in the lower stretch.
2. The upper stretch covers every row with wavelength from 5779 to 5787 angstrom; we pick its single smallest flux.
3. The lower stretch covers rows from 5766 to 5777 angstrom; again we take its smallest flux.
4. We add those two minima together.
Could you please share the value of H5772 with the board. 39.4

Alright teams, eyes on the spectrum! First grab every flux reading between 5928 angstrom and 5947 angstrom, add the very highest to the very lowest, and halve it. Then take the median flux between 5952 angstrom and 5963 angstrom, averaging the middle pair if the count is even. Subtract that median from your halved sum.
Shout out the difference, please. -1.5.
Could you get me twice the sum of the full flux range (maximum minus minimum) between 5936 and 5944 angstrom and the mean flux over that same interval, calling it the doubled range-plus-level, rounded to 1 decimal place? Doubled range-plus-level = 42.0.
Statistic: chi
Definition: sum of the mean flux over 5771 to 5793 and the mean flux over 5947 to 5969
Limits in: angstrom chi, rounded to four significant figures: 41.80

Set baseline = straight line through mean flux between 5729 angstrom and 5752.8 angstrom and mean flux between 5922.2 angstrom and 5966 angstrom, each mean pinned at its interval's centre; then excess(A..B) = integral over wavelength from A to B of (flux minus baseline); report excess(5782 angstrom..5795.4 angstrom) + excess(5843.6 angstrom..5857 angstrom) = 22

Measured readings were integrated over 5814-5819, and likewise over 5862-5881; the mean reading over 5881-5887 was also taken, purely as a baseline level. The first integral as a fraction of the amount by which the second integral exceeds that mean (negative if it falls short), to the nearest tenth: 0.3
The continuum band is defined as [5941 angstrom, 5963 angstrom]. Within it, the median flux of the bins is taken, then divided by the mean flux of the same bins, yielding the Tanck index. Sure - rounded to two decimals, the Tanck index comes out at 0.99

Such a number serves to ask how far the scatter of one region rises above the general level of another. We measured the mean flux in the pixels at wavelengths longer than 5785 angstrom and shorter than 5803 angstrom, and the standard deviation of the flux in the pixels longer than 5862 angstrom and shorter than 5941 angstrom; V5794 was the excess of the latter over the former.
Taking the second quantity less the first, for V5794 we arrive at -19.5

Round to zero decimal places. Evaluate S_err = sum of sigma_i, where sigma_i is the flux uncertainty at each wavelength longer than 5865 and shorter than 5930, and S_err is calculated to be 39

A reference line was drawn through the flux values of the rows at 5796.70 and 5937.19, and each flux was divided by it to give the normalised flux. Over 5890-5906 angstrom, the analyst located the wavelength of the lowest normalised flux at 5890.89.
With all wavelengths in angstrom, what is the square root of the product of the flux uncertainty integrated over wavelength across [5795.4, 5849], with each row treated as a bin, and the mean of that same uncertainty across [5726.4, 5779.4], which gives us 12.77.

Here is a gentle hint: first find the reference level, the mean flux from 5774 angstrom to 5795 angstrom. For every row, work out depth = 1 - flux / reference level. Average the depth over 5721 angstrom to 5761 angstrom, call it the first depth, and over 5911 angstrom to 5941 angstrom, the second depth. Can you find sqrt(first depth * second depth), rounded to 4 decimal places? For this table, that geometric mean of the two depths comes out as 0.0378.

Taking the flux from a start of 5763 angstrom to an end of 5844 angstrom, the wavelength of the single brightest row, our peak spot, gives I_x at 5791.36 angstrom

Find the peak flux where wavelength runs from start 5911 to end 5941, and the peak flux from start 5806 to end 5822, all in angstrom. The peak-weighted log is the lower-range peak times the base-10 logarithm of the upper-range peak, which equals 29.6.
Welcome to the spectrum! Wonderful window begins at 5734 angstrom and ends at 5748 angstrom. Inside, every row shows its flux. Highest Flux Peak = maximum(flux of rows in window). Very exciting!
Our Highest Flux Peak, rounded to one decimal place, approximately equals 21.6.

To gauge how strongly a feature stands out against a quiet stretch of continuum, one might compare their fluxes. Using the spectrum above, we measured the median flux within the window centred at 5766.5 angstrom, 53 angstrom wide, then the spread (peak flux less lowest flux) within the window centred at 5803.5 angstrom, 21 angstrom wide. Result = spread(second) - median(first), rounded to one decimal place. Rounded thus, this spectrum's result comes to -16.1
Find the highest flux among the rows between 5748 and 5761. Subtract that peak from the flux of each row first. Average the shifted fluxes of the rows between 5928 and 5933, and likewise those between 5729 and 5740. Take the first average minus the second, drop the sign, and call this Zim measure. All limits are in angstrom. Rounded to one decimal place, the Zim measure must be 0.1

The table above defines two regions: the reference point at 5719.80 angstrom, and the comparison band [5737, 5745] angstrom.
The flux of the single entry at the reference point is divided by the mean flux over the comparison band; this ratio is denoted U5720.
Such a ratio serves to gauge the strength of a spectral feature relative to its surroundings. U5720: 0.94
